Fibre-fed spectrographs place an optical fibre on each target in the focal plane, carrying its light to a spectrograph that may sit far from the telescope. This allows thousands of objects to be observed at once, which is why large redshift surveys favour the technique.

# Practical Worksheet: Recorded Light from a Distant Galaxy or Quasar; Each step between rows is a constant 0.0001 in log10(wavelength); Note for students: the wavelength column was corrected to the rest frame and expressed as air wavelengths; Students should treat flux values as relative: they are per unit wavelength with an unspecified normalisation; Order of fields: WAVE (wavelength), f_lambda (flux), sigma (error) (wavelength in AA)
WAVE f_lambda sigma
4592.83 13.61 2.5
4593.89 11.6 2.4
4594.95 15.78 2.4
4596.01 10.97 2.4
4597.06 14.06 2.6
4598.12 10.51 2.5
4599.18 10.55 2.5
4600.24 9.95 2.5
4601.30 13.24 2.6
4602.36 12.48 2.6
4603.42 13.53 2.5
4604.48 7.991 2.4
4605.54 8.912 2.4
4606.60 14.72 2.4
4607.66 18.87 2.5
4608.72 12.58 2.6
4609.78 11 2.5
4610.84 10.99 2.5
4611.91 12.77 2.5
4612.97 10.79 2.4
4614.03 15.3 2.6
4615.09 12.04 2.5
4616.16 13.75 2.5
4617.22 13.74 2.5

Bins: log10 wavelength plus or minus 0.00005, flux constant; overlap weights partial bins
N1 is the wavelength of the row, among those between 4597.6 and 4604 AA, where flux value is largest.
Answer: 4603.42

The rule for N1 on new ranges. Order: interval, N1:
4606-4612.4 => 4607.66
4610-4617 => 4614.03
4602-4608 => 4607.66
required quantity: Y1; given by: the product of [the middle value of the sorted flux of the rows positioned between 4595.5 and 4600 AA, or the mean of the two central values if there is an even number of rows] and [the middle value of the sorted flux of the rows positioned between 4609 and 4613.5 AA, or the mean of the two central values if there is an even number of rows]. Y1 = 118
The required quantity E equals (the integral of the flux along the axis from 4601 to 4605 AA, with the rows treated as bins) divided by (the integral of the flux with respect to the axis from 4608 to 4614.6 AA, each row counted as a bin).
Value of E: 0.6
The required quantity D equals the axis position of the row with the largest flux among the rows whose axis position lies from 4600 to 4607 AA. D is 4606.60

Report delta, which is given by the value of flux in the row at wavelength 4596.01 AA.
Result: 10.97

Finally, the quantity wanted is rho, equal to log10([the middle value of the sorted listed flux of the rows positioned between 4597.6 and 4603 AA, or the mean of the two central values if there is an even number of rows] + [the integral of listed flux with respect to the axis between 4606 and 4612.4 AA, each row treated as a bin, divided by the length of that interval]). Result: 1.38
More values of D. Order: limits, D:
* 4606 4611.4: 4607.66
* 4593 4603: 4594.95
